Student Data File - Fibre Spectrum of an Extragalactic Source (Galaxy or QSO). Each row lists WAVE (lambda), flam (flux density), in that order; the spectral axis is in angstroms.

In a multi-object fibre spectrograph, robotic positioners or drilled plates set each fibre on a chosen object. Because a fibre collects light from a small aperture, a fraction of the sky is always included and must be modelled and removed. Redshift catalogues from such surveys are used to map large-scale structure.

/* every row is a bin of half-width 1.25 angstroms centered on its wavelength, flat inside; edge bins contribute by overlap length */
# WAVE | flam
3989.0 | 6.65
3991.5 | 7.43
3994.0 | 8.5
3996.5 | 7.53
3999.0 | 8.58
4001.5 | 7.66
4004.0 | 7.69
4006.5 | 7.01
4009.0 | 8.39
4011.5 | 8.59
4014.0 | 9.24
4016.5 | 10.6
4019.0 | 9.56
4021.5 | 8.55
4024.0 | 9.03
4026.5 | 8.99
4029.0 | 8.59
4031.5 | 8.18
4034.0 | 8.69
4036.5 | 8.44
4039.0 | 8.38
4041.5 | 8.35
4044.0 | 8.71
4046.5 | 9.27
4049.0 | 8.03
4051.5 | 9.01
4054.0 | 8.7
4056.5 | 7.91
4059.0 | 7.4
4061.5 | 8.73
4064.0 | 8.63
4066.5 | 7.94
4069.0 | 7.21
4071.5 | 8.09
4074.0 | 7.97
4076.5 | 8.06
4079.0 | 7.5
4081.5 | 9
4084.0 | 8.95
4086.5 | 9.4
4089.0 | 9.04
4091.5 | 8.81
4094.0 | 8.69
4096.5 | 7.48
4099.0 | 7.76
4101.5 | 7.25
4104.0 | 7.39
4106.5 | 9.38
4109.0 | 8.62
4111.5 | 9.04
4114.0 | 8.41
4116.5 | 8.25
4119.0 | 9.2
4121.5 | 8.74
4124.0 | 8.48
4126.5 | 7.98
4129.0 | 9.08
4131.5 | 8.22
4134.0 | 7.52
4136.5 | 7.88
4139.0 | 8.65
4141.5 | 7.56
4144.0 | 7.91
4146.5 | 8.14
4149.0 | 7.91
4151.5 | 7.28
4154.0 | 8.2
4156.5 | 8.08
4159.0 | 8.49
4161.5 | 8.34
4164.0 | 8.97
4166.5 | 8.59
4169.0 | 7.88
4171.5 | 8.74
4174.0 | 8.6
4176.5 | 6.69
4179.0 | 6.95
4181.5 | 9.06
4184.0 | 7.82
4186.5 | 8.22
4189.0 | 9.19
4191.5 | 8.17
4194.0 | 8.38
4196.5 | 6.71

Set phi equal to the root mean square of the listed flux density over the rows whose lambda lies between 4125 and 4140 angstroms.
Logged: 8.2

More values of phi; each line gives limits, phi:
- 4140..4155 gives 7.8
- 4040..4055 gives 8.7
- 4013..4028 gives 9.4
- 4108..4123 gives 8.7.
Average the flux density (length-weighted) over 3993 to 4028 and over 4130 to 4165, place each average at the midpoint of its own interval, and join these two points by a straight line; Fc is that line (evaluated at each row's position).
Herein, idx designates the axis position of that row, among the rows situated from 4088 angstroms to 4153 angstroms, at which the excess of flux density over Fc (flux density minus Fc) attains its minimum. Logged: 4101.5 angstroms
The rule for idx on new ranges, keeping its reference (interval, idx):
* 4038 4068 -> 4059.0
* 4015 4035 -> 4031.5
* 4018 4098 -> 4069.0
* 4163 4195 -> 4176.5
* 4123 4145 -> 4134.0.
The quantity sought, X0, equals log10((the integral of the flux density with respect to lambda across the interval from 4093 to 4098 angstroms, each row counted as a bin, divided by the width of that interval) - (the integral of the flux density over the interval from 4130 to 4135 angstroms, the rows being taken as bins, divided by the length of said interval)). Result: -1.0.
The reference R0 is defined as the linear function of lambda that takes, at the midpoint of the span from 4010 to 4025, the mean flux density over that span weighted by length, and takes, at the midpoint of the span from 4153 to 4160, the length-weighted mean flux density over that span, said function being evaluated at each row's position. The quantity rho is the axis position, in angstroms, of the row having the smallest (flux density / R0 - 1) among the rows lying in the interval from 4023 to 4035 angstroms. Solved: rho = 4031.5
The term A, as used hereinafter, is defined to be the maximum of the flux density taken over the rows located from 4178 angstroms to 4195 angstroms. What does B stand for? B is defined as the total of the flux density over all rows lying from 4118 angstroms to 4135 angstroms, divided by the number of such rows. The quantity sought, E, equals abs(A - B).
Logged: 0.73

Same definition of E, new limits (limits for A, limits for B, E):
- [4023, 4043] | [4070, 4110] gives 0.69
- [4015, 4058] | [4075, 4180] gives 2.34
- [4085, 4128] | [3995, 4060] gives 0.90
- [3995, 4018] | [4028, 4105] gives 2.29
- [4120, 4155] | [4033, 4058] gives 0.53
